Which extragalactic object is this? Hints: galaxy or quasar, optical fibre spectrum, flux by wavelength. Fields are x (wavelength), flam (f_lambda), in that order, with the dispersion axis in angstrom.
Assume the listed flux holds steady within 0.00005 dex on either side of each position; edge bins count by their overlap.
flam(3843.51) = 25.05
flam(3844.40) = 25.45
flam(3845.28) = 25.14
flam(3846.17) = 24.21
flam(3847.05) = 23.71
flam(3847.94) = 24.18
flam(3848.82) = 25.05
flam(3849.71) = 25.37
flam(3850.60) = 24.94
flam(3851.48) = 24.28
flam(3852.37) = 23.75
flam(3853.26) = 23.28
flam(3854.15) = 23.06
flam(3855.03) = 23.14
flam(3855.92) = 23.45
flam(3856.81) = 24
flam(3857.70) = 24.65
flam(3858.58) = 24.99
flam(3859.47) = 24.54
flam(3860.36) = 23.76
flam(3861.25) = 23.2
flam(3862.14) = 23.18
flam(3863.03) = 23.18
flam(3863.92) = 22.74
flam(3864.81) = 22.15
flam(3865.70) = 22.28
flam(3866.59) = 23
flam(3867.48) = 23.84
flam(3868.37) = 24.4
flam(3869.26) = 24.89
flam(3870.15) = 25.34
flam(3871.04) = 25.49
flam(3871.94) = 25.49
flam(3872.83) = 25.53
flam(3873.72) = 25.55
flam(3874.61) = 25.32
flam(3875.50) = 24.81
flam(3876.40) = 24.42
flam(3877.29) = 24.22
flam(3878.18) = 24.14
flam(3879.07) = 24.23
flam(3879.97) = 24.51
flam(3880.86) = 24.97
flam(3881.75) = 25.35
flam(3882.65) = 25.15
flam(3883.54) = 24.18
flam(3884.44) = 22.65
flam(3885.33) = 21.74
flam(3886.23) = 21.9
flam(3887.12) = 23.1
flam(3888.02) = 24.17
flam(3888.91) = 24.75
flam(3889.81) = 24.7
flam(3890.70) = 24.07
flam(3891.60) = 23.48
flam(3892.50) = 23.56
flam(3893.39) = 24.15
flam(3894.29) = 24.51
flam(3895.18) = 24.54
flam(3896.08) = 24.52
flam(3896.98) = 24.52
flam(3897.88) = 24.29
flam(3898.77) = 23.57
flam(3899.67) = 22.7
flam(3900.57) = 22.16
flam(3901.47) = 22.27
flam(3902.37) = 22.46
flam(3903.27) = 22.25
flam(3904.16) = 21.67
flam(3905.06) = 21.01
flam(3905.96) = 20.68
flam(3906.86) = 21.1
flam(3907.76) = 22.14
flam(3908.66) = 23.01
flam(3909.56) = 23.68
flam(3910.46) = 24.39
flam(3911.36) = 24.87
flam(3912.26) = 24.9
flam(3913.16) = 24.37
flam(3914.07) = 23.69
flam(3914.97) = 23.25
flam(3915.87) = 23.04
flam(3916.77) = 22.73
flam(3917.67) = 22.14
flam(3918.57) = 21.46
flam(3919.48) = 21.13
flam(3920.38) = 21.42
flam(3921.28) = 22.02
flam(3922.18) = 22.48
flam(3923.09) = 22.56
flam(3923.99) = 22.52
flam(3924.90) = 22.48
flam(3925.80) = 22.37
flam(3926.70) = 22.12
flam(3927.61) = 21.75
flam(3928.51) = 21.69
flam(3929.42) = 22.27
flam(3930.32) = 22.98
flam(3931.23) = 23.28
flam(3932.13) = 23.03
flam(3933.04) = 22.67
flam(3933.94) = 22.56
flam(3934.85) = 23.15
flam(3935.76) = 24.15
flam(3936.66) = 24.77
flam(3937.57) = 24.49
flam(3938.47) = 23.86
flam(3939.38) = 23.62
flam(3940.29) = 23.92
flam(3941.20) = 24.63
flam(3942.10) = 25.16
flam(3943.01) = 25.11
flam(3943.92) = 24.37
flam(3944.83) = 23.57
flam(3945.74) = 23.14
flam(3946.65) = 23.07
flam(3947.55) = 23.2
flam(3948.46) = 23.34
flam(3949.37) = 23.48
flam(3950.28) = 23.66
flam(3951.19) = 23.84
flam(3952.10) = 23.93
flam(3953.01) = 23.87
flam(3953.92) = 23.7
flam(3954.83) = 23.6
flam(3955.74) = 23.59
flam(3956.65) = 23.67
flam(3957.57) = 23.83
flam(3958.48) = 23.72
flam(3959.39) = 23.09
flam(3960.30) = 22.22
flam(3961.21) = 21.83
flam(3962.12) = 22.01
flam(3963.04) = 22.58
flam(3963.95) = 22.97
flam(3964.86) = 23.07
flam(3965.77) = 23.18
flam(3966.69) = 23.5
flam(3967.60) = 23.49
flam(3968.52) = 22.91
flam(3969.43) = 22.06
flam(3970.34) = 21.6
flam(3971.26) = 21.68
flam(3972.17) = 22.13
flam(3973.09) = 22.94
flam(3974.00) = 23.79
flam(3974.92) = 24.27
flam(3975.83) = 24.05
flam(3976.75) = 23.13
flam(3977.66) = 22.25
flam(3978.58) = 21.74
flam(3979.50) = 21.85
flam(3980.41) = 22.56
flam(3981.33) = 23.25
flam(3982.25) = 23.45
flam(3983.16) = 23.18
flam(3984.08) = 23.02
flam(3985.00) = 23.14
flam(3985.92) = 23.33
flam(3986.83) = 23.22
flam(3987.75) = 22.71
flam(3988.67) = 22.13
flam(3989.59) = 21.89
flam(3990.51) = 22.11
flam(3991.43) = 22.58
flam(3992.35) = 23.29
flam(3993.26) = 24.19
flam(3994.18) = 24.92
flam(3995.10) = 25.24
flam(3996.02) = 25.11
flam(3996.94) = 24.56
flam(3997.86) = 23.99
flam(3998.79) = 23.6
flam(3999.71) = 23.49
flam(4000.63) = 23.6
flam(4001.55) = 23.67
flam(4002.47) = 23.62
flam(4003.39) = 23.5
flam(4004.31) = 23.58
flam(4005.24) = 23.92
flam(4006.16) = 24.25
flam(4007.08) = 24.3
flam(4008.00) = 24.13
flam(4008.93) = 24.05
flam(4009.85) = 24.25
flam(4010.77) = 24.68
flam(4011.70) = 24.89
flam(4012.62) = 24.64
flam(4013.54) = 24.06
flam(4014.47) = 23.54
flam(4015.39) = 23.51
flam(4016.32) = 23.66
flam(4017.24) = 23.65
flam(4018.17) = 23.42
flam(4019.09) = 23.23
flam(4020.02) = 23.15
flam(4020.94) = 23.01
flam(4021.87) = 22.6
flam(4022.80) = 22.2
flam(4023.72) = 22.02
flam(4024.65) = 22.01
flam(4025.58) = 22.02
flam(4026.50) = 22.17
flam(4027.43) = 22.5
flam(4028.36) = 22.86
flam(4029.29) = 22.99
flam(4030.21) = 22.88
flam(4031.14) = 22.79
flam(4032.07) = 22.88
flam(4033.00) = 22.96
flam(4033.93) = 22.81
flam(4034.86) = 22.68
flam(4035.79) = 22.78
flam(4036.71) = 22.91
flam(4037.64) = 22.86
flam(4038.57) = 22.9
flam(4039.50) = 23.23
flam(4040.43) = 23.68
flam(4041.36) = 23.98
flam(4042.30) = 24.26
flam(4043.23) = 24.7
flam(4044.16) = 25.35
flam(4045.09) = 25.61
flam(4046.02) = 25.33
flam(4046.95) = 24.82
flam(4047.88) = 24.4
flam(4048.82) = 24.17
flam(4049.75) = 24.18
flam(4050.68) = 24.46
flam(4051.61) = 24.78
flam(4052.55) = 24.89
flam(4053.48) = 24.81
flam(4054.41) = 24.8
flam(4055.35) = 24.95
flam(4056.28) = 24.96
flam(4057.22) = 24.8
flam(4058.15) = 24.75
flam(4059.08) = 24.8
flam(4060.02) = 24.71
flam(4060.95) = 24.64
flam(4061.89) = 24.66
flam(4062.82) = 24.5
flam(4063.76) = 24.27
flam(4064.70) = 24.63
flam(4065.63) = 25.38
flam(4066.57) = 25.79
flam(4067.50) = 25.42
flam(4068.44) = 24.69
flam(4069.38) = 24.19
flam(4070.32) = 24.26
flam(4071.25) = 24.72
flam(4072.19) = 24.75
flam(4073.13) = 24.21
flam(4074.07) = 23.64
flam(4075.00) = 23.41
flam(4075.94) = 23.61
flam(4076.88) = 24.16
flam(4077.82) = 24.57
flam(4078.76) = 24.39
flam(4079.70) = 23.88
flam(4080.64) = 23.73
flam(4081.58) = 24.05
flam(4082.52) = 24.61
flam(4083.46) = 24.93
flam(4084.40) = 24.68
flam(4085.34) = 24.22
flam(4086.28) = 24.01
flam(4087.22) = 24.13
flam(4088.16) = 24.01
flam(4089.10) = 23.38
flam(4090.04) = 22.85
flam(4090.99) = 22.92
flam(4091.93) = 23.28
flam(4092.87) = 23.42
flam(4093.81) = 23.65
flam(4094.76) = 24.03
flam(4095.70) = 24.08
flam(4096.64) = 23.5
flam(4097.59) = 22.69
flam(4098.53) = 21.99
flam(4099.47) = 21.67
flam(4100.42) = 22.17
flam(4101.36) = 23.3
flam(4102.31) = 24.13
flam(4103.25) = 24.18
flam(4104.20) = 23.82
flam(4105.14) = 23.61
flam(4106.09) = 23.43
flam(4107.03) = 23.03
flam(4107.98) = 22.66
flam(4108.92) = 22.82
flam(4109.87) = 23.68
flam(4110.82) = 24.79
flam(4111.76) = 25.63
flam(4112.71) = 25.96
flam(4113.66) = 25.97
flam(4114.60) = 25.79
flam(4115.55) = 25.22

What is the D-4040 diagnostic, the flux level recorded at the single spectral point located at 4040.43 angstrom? 23.68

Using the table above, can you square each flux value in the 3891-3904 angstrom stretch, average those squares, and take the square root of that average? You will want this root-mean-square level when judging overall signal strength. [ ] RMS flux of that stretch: 23.5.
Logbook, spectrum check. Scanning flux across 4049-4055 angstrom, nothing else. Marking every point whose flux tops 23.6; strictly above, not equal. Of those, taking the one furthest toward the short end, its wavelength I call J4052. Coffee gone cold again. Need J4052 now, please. 4049.75 angstrom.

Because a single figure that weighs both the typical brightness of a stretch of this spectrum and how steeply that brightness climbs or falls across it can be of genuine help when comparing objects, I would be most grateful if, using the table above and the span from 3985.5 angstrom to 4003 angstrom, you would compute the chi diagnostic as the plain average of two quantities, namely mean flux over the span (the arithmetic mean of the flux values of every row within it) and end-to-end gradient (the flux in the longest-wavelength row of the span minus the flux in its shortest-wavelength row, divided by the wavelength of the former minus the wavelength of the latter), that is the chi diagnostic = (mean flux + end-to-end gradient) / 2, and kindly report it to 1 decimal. 11.8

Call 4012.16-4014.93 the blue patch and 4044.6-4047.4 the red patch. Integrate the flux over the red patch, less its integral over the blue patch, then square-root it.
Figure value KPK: 2.0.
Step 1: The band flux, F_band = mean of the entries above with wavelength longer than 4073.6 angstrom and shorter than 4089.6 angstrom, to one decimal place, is 24.1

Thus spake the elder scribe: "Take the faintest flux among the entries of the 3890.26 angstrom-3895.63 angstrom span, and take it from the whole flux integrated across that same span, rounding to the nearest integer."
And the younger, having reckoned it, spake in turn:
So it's 106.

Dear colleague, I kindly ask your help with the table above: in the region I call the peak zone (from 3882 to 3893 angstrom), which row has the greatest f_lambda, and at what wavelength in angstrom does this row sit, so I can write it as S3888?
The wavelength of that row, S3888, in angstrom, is 3882.65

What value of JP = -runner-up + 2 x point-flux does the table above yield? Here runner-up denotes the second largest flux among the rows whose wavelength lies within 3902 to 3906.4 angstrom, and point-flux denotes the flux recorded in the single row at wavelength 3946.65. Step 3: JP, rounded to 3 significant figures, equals 23.9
